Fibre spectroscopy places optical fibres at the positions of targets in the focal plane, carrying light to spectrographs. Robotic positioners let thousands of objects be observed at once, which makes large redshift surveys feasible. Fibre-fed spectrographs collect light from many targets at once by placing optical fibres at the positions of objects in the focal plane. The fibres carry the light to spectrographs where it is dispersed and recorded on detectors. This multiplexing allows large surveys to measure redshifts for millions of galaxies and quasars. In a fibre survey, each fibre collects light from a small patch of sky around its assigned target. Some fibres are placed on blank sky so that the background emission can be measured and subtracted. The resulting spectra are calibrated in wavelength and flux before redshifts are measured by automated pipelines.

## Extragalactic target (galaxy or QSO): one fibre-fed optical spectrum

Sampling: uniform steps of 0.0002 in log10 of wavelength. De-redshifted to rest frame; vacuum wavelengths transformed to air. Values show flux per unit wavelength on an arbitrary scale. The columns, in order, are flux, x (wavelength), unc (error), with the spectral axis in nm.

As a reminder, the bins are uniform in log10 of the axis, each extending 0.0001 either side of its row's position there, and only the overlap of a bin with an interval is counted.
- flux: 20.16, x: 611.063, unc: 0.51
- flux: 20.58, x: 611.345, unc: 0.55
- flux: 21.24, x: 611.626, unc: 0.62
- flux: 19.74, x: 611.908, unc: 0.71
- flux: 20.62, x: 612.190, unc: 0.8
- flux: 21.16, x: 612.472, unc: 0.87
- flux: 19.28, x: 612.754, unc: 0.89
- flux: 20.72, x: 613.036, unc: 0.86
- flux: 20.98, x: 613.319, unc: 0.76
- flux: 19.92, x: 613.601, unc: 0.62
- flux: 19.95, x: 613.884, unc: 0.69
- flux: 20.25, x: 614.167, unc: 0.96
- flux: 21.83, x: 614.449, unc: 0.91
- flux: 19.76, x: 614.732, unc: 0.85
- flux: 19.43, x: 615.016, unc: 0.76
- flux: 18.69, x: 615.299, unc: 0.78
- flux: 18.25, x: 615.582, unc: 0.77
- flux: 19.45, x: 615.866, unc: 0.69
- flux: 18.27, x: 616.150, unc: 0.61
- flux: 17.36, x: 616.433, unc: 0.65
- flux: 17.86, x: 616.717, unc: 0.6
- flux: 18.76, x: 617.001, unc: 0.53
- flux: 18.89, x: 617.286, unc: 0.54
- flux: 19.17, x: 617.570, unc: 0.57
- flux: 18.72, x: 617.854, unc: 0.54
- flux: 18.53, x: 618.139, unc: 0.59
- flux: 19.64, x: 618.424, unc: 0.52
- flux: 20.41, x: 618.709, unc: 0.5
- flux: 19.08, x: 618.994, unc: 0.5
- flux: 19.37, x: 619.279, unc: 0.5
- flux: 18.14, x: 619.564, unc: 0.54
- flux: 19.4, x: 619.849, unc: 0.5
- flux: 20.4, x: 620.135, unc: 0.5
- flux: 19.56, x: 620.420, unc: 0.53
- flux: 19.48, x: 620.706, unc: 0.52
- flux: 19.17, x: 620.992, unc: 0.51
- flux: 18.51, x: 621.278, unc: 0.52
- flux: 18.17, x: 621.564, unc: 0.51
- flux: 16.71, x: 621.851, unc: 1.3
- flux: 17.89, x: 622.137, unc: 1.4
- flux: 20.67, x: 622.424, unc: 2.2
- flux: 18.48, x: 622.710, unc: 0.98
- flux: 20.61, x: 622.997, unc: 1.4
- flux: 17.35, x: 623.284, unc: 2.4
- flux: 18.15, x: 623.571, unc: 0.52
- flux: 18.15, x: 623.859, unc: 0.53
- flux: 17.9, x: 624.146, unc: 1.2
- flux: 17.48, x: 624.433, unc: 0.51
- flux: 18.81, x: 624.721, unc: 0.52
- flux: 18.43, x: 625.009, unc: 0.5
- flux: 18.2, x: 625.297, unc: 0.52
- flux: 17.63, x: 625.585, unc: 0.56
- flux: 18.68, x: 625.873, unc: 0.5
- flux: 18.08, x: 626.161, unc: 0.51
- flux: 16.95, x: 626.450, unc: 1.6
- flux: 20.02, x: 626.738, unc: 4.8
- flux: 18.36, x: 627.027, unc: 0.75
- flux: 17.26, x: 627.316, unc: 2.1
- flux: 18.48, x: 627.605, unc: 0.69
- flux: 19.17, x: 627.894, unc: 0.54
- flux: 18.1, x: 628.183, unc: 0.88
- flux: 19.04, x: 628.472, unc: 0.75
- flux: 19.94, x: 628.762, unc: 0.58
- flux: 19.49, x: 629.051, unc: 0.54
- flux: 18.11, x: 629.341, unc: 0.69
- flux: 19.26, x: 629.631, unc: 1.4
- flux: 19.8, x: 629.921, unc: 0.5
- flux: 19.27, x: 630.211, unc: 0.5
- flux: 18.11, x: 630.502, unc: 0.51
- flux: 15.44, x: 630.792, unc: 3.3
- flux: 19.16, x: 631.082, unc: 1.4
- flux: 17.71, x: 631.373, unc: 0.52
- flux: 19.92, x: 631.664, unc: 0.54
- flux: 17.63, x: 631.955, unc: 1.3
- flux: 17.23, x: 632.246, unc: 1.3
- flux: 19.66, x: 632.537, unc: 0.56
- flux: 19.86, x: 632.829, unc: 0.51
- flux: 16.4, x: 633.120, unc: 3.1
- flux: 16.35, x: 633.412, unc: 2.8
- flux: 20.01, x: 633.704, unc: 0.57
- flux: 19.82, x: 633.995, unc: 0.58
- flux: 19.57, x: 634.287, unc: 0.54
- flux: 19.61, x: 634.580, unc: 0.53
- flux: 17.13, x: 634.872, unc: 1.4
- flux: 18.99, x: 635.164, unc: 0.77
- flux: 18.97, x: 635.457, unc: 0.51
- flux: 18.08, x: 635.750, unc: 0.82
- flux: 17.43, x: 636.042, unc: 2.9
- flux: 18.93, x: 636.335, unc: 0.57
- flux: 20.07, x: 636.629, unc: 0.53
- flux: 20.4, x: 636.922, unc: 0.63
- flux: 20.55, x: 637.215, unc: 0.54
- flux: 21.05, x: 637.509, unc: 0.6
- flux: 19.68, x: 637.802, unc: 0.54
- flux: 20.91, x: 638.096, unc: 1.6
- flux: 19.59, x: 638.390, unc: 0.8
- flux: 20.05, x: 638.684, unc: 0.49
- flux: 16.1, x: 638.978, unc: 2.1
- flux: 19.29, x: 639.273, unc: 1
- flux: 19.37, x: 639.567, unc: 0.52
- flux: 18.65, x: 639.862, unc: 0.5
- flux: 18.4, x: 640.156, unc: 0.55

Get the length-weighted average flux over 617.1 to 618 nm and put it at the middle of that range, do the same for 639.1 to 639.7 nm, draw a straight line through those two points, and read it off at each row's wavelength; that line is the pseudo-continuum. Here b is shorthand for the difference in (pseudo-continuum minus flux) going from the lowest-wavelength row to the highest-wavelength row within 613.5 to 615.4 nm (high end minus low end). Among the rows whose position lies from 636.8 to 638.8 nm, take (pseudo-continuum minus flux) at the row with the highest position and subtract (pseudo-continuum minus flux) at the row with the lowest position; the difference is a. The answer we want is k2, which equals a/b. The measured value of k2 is 0.3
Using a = 0.4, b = 1.3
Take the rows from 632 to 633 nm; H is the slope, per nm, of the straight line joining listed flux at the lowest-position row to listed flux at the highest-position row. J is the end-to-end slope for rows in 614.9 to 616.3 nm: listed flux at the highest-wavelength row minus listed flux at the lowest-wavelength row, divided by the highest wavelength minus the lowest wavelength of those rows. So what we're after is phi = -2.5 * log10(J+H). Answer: -1.4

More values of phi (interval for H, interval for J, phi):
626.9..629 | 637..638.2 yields -0.3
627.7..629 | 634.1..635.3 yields 1.6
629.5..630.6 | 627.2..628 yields -0.7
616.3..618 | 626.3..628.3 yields -0.5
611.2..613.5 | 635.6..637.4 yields -0.7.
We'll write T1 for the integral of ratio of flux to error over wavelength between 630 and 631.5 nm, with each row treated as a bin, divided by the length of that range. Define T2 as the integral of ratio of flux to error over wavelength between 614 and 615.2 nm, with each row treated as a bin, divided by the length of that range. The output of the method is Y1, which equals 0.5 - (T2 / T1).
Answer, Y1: -0.41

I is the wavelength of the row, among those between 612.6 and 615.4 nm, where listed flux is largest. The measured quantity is 614.449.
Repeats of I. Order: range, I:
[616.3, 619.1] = 618.709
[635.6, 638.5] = 637.509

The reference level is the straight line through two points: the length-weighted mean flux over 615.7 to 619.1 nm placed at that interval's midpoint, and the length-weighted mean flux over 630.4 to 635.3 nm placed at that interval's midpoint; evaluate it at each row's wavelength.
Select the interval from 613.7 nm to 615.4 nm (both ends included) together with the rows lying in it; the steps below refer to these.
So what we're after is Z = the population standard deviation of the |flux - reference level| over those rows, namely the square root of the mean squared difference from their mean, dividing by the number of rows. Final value 0.87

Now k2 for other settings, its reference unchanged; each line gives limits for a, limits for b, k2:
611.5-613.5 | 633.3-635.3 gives -0.1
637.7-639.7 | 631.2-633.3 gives 0.2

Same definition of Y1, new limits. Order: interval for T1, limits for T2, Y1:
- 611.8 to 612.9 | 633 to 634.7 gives -0.54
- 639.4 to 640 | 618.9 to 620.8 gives -0.53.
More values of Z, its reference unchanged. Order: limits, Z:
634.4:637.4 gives 0.66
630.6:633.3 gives 0.69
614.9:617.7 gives 0.42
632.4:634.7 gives 0.30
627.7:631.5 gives 0.68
